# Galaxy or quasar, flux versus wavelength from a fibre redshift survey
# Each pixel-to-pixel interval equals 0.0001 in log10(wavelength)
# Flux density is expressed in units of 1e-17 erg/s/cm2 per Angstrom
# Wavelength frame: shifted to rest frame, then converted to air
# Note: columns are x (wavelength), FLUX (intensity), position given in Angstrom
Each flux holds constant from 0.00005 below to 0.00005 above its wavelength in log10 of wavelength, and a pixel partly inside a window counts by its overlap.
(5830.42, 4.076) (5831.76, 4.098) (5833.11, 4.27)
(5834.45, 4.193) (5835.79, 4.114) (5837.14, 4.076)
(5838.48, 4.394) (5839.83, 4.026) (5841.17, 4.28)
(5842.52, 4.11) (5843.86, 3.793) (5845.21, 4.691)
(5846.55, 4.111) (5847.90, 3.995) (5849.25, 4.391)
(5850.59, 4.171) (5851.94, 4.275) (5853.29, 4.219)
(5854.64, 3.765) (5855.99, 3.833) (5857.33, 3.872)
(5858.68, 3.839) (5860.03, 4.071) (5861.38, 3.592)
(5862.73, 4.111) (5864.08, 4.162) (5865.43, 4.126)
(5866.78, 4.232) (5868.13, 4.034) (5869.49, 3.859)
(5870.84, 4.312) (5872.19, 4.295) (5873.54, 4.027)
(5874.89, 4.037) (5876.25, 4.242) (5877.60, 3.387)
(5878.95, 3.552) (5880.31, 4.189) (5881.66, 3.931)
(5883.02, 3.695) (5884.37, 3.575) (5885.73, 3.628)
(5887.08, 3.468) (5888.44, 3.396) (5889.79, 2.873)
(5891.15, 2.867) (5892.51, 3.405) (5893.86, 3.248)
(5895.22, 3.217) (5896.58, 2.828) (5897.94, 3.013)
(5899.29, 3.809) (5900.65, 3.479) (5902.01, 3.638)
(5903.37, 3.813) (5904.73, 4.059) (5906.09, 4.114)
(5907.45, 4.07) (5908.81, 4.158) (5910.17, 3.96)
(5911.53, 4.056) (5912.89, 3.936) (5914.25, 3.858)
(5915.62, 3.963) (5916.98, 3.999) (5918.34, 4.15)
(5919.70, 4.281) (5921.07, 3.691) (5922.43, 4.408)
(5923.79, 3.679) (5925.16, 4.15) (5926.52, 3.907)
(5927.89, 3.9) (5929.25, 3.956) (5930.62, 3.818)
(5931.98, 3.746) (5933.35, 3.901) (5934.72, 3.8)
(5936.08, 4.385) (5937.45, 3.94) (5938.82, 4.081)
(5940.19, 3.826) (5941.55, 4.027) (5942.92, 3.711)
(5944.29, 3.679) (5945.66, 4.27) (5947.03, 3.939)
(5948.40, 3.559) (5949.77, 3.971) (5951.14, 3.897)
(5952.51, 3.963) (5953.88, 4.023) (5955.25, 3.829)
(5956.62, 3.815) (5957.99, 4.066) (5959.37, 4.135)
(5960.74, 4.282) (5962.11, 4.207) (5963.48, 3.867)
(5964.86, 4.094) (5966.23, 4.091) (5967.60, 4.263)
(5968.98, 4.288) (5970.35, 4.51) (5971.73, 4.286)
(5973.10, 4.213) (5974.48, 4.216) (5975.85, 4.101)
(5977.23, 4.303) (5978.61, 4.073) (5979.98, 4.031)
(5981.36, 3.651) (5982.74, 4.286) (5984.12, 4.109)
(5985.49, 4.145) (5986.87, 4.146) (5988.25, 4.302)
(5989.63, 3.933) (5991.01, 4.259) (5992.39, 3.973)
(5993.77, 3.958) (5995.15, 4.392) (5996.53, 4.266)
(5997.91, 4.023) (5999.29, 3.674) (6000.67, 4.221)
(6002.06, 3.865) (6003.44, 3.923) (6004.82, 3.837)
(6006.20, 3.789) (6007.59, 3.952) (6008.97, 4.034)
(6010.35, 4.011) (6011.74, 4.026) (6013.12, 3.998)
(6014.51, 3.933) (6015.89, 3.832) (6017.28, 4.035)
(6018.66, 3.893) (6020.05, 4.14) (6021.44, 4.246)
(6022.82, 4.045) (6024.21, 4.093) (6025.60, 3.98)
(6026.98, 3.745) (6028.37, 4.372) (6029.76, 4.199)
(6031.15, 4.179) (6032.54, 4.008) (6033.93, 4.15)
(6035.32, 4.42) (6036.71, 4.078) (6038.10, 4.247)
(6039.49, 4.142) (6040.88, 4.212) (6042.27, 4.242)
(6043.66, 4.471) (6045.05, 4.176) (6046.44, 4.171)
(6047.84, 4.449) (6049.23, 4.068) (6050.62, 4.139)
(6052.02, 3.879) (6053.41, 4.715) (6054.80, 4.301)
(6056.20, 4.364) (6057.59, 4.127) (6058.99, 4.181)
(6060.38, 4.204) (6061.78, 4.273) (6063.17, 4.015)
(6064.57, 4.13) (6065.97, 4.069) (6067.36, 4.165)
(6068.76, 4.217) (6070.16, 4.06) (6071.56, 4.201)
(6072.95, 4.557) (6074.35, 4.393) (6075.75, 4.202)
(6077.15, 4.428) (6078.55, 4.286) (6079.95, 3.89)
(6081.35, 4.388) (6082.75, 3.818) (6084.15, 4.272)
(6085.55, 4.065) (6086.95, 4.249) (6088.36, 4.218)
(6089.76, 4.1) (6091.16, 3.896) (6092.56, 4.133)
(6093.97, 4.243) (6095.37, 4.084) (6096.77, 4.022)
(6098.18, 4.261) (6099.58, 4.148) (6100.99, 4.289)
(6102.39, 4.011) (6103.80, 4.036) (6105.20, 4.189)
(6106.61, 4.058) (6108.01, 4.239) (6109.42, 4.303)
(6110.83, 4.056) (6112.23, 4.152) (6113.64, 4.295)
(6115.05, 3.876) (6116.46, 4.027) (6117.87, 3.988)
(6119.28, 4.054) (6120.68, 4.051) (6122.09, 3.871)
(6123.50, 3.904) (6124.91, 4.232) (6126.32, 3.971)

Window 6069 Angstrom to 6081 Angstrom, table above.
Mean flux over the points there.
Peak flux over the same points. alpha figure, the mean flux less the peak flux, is -0.30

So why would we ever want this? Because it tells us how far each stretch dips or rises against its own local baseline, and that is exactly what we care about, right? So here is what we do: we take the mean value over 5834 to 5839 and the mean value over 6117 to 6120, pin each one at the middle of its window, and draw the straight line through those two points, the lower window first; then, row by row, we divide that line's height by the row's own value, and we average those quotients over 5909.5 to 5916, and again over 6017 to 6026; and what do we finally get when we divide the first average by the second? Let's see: 1.04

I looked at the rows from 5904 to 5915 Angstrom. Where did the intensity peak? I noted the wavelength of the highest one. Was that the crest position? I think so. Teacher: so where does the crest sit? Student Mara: 5908.81 Angstrom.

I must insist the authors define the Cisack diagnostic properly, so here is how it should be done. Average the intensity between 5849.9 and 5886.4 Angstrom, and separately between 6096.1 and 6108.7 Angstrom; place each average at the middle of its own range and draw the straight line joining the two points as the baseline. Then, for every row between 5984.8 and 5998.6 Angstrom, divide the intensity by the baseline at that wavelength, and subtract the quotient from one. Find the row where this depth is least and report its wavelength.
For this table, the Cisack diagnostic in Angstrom 5995.15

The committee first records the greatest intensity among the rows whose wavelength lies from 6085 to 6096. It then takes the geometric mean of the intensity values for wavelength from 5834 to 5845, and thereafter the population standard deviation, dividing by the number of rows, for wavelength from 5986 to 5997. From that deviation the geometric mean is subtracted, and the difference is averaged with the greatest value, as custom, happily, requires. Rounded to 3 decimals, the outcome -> 0.148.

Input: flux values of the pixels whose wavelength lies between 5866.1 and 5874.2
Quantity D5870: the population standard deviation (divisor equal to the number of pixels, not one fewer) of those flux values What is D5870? 0.165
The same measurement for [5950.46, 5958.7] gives 0.094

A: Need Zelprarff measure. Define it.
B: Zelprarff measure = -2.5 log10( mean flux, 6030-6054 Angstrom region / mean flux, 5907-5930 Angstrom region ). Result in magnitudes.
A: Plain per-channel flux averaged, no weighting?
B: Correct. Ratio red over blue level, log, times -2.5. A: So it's -0.056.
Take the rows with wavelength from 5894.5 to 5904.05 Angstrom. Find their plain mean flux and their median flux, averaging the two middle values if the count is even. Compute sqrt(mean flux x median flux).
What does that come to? 3.4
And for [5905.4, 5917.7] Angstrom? 4.0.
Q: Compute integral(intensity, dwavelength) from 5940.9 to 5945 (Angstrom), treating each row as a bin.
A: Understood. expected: 15.6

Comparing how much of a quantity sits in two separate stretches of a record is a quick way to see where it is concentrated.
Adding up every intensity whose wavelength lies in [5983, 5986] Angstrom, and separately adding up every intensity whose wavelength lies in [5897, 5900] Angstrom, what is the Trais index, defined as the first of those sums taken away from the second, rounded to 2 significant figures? -1.4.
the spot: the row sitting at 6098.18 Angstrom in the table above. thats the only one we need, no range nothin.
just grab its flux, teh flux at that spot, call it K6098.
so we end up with 4.261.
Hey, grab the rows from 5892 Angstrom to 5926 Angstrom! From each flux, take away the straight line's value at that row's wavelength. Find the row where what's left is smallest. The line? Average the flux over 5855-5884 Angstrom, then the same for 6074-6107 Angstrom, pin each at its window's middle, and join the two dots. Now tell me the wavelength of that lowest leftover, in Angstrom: 5896.58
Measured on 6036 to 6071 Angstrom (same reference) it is 6052.02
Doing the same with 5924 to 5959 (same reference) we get 5948.40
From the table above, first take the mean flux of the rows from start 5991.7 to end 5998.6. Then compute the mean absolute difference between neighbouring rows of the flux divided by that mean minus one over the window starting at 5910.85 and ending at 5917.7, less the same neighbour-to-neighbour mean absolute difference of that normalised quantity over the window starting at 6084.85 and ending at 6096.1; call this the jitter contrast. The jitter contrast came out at -0.016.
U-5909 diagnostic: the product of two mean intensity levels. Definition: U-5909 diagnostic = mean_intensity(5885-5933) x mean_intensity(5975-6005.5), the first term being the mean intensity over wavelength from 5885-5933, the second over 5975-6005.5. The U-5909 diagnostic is 15.2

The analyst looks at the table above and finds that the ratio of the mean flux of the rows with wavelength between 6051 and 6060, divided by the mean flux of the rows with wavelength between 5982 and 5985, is 1.02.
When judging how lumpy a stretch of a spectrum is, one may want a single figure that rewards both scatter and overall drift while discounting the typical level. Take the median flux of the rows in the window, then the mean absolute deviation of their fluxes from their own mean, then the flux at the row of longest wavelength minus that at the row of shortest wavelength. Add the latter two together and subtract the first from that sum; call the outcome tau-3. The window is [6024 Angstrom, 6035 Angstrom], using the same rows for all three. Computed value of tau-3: -3.93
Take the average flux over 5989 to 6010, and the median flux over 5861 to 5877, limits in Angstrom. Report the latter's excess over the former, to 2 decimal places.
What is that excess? 0.11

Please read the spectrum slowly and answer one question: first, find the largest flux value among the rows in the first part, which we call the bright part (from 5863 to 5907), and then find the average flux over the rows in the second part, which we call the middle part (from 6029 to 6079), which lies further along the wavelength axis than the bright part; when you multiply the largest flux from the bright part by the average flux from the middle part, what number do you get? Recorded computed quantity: 18.2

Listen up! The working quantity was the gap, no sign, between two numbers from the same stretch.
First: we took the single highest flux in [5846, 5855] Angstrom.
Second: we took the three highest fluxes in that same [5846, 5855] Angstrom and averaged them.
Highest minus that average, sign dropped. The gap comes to 0.10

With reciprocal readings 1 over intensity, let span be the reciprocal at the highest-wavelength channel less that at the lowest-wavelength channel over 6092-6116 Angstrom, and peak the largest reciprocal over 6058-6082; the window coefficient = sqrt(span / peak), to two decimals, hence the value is 0.25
